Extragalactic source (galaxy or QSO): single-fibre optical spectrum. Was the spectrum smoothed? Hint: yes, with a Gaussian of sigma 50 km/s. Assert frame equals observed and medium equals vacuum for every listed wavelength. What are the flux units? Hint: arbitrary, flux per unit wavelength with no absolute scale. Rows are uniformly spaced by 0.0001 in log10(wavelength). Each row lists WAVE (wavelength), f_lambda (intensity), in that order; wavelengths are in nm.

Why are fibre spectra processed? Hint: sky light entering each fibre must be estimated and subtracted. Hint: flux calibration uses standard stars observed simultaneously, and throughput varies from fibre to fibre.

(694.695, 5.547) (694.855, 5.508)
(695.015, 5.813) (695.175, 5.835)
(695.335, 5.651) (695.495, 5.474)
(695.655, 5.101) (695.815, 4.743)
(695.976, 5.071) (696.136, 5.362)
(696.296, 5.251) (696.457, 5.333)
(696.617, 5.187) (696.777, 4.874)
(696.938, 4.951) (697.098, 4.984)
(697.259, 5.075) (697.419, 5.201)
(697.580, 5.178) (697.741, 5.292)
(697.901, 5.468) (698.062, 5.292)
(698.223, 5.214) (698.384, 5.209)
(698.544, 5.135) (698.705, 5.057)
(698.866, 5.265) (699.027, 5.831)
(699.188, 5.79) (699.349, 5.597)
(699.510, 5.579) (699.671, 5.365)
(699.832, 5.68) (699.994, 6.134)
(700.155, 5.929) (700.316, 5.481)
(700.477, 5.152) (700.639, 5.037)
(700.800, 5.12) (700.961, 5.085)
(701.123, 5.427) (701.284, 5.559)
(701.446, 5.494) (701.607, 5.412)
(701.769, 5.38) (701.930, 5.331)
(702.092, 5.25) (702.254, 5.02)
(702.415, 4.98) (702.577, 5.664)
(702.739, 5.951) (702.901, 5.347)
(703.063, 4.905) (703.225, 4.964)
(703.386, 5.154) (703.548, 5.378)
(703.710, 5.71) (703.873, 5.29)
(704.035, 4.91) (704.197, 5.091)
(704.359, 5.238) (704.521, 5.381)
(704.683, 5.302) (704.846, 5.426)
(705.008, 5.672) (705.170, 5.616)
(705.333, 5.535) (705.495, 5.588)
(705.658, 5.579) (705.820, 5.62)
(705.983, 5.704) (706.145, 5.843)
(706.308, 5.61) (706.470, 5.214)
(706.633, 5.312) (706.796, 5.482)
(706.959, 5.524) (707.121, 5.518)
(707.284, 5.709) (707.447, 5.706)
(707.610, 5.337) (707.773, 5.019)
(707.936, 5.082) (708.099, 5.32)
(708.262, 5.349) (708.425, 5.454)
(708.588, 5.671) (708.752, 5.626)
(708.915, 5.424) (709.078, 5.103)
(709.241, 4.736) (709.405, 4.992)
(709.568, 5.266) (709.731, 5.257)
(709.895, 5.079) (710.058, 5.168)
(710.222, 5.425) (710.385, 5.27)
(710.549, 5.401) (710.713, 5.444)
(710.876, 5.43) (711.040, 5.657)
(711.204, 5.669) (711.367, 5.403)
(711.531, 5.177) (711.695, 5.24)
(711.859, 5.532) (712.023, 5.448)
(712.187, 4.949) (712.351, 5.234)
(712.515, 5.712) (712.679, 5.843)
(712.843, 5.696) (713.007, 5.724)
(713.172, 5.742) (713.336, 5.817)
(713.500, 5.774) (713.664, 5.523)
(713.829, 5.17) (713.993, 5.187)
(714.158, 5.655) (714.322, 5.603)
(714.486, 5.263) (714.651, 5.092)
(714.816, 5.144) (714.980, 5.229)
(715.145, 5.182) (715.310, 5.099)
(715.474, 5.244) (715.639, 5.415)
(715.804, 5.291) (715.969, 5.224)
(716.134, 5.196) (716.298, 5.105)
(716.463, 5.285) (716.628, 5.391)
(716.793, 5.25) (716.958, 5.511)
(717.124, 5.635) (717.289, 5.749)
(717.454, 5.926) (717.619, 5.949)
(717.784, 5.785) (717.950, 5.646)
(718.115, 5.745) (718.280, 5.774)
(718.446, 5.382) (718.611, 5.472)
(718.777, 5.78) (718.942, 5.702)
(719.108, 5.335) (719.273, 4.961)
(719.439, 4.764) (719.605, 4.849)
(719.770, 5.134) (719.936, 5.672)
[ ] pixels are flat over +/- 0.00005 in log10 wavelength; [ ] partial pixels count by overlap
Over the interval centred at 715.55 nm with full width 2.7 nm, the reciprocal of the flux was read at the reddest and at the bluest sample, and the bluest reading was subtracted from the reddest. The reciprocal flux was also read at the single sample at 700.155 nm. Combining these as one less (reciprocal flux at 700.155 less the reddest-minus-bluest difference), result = 0.843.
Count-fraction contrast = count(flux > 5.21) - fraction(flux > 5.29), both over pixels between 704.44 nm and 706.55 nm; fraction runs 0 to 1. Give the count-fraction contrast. 12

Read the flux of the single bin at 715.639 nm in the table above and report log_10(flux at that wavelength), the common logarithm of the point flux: 0.734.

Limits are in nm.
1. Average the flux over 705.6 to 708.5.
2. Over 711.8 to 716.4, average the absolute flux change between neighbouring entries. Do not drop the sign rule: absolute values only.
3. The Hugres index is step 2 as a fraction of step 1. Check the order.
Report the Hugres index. 0.029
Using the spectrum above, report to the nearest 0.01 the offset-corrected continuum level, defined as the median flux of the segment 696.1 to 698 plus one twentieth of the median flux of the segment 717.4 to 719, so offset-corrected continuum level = 5.48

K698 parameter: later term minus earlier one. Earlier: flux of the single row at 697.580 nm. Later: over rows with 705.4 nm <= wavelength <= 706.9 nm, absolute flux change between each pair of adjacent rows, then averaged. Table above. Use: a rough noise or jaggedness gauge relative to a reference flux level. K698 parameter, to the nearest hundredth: -5.03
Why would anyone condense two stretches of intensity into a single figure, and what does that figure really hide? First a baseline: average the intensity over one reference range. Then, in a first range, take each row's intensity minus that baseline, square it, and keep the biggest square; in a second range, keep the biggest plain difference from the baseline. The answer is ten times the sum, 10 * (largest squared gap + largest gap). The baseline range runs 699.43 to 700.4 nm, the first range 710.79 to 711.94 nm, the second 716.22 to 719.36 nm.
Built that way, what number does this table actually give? 5.2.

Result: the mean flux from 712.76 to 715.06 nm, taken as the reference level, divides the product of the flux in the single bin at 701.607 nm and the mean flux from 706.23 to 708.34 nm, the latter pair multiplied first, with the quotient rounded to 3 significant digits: 5.34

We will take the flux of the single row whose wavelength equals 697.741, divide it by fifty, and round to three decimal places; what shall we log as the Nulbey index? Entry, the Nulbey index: 0.106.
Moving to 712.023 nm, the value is 0.109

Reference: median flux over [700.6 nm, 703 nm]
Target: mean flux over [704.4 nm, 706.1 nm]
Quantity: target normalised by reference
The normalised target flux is 1.04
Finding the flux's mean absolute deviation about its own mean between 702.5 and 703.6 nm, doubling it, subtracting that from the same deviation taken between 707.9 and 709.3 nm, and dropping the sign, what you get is 0.34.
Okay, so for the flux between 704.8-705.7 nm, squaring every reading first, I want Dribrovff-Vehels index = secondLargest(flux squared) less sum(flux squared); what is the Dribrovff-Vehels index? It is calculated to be -155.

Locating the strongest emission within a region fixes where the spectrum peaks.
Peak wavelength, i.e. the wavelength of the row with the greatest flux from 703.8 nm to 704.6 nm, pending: 704.521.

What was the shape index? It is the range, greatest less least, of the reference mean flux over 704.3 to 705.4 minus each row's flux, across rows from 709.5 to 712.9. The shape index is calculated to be 0.9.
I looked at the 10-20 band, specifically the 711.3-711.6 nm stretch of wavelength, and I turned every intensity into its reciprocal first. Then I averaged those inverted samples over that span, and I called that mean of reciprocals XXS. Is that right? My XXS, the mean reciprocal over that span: 0.189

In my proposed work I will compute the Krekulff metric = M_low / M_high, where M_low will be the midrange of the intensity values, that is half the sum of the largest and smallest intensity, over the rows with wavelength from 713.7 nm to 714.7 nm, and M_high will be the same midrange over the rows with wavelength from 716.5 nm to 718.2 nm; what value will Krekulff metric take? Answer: 0.96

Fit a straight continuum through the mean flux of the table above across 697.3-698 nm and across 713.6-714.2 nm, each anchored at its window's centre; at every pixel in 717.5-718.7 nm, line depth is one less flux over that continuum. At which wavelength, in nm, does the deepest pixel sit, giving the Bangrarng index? 718.446 nm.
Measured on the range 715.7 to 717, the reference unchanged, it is 716.298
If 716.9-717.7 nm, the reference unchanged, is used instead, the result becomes 716.958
